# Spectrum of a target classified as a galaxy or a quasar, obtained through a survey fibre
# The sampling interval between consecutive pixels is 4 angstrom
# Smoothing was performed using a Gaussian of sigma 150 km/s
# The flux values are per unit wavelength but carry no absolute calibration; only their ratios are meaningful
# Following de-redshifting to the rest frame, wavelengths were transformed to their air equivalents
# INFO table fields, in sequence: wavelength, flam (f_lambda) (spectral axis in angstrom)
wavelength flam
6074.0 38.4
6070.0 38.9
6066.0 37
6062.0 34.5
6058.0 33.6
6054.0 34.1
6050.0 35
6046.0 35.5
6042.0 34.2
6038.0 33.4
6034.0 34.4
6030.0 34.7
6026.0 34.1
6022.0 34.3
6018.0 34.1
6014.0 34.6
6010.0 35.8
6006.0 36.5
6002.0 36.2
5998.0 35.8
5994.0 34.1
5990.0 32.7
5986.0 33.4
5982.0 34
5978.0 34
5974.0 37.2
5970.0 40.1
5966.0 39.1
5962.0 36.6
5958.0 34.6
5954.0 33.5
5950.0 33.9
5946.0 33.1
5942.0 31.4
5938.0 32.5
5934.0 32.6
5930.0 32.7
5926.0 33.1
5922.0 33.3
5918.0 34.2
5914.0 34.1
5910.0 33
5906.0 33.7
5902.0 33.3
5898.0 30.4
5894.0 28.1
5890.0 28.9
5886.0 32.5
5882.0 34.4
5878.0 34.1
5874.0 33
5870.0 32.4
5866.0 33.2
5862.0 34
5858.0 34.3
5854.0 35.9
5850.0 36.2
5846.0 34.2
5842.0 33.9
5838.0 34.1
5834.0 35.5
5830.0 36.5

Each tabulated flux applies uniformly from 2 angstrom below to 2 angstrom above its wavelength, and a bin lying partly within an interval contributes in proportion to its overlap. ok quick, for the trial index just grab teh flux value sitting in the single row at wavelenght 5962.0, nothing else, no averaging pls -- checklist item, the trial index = 36.6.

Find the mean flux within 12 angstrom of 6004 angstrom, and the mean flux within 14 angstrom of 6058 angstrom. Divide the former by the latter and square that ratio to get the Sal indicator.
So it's 1.00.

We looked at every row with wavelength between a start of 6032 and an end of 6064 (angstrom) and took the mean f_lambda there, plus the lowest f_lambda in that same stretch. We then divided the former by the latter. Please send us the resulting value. 1.03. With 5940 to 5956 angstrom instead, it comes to 1.05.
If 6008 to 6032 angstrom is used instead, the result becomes 1.01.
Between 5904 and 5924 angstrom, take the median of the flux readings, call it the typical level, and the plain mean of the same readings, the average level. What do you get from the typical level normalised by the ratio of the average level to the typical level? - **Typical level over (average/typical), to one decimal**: 33.7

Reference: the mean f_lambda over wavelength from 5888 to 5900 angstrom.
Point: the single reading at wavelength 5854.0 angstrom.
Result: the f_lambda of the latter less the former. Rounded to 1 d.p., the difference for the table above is 6.8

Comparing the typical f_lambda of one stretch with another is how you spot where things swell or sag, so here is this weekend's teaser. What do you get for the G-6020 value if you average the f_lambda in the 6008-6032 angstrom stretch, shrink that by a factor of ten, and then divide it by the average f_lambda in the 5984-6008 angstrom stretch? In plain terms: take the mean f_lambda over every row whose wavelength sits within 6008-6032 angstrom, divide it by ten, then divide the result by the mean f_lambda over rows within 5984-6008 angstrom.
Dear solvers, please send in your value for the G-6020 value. 0.099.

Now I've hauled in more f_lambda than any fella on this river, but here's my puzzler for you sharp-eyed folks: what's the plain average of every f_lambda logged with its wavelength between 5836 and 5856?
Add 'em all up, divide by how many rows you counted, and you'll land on 34.9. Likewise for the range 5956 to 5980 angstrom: 36.9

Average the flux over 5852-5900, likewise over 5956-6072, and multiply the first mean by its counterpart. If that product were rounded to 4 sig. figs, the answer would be 1149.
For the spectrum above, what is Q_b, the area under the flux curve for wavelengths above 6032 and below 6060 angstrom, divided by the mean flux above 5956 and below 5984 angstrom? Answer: 26.3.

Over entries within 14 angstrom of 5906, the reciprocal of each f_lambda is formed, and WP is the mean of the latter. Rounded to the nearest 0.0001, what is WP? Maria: 0.0310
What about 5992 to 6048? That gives 0.0287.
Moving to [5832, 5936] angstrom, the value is 0.0301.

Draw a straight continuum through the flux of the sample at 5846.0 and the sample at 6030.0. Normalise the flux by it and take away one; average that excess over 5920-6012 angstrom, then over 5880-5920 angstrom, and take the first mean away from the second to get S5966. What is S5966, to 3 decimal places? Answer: -0.063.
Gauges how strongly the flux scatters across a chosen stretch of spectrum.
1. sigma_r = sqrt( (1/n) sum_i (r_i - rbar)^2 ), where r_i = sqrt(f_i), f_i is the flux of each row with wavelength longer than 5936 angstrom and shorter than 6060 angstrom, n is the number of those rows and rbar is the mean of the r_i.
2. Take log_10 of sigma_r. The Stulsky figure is -0.83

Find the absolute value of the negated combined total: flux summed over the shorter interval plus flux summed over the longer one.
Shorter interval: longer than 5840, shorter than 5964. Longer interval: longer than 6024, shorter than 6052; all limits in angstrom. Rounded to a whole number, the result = 1272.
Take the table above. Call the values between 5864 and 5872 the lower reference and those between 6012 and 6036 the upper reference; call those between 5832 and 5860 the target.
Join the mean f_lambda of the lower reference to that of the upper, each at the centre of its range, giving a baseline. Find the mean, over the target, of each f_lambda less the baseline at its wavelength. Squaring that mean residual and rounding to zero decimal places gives 5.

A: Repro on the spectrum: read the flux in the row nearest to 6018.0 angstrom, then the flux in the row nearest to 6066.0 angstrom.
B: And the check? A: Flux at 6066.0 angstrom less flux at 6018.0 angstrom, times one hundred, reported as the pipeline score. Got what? 290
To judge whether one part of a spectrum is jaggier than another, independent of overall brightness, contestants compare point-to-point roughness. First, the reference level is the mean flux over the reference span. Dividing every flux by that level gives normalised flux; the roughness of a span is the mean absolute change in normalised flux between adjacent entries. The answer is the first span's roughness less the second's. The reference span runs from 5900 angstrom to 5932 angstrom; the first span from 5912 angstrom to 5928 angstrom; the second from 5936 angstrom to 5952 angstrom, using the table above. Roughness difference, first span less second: -0.024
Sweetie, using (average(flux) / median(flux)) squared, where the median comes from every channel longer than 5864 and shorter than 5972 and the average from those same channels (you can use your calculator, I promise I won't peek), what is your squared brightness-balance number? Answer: 1.01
